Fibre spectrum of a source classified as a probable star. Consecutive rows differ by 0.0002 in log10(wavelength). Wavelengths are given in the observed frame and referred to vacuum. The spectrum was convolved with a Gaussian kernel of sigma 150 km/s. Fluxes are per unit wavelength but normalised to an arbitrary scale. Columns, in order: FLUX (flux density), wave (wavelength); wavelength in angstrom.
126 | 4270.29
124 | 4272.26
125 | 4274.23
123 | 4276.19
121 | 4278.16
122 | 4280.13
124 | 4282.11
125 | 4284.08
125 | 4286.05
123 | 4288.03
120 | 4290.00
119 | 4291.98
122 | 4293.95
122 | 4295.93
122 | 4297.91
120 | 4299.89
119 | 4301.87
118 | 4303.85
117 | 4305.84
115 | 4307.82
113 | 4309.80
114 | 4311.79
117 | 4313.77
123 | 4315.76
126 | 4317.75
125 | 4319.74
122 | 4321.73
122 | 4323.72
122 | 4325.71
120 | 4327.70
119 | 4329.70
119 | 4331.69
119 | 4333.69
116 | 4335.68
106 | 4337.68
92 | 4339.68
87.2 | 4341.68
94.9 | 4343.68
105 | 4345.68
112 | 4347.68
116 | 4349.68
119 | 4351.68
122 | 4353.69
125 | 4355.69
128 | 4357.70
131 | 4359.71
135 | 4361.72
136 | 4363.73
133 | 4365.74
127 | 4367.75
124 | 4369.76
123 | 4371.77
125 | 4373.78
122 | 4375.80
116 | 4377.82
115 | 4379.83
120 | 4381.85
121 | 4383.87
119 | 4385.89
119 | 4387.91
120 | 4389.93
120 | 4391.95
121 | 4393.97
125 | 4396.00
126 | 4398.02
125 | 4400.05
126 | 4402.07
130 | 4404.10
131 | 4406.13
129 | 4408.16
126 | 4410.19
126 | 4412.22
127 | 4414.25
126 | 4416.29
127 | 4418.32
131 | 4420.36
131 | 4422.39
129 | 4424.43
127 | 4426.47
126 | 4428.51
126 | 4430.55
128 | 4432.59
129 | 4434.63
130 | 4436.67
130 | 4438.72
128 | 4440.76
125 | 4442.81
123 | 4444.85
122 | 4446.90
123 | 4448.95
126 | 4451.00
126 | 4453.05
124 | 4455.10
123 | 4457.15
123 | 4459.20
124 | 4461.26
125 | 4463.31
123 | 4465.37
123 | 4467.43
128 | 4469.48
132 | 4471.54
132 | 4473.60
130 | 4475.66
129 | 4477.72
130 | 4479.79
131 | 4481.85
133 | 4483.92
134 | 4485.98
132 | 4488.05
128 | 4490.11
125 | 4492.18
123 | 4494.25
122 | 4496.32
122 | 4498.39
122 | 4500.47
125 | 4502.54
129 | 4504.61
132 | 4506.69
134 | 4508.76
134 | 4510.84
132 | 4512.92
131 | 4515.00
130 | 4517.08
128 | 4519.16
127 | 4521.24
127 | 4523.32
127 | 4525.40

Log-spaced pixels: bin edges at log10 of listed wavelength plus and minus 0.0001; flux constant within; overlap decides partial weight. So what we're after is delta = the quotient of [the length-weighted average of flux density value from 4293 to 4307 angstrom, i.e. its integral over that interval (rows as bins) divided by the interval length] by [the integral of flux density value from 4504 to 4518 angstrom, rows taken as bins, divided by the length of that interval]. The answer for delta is 0.910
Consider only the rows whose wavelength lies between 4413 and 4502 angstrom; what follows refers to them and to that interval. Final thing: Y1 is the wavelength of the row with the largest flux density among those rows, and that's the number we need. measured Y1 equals 4485.98 angstrom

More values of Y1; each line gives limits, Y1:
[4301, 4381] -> 4363.73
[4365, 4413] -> 4365.74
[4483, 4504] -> 4485.98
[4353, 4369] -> 4363.73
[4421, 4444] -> 4422.39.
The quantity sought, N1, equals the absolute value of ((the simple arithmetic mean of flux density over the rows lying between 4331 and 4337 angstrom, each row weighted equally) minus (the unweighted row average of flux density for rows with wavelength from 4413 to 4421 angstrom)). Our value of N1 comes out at 10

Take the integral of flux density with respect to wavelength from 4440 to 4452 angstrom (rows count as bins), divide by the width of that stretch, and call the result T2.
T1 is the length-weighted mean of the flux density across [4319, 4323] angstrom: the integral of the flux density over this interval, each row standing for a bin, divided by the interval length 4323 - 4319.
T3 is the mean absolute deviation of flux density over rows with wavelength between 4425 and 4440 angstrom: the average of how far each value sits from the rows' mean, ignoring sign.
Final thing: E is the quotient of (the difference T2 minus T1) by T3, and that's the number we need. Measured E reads 0.8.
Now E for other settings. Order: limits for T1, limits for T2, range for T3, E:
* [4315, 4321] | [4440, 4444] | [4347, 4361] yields 0.3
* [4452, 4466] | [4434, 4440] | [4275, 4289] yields 4.7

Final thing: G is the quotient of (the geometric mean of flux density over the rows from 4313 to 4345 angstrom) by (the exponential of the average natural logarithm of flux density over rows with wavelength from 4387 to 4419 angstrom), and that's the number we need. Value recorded 0.91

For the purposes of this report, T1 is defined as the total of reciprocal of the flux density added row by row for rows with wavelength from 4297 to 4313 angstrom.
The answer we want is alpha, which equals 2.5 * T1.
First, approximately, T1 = 0.07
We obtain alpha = 0.17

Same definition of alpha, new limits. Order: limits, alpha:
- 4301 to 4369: 0.73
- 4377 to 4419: 0.43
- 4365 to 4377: 0.12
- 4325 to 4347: 0.26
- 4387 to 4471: 0.82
